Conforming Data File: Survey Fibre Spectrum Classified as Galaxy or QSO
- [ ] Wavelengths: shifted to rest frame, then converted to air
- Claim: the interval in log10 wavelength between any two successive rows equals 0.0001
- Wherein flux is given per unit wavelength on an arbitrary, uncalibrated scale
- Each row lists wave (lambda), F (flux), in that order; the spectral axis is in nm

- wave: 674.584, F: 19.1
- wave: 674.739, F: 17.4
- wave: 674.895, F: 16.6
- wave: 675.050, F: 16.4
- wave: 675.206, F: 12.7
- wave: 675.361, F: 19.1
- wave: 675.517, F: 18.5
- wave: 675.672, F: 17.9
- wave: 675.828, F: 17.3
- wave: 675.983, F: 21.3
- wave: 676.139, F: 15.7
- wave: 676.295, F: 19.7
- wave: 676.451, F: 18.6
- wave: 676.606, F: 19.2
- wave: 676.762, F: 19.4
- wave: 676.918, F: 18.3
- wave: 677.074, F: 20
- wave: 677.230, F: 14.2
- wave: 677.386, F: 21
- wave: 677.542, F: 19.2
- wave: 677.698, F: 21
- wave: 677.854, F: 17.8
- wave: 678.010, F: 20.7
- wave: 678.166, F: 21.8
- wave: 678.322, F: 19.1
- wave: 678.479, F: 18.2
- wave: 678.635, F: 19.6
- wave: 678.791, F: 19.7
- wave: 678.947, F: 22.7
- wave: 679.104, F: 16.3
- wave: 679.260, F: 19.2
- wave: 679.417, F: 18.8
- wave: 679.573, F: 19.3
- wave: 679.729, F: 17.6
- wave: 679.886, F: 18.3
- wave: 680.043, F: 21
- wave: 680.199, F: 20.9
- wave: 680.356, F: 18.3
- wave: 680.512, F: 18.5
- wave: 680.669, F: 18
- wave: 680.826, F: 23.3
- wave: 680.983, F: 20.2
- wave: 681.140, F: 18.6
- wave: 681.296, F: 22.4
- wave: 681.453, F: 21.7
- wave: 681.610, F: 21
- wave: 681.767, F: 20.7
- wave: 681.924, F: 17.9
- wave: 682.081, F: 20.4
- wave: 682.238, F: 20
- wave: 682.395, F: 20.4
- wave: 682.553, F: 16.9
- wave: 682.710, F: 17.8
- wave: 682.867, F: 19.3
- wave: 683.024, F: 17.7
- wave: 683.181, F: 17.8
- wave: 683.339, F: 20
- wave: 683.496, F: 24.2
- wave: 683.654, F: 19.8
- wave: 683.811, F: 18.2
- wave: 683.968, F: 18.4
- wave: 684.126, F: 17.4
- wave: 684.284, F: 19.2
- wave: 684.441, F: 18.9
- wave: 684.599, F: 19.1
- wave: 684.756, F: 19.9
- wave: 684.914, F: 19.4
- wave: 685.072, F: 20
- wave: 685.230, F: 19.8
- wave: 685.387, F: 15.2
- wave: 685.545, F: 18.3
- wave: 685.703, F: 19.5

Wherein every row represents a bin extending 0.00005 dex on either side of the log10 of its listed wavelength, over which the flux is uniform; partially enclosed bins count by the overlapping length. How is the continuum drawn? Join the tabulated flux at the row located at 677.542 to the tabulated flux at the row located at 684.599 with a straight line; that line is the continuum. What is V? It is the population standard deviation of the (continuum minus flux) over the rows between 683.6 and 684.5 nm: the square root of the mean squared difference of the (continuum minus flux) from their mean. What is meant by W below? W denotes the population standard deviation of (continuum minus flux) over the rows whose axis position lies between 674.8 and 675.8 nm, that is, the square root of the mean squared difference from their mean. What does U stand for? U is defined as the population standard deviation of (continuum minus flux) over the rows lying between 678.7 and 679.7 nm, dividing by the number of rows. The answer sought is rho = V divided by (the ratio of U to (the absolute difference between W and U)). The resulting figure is 0.1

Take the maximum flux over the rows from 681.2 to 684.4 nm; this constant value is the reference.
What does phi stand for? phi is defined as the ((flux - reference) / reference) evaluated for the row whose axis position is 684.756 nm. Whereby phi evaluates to -0.18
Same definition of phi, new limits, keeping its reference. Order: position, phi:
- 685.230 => -0.18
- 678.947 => -0.06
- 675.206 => -0.48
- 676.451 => -0.23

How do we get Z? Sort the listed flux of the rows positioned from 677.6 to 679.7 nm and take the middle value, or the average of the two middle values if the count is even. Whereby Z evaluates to 19.3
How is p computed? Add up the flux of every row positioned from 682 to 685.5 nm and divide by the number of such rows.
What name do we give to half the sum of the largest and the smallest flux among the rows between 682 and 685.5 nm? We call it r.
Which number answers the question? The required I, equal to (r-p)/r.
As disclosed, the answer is 0.031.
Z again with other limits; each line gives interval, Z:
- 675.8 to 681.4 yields 19.2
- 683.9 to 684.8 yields 19.0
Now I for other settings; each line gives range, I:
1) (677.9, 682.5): -0.001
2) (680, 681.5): 0.017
